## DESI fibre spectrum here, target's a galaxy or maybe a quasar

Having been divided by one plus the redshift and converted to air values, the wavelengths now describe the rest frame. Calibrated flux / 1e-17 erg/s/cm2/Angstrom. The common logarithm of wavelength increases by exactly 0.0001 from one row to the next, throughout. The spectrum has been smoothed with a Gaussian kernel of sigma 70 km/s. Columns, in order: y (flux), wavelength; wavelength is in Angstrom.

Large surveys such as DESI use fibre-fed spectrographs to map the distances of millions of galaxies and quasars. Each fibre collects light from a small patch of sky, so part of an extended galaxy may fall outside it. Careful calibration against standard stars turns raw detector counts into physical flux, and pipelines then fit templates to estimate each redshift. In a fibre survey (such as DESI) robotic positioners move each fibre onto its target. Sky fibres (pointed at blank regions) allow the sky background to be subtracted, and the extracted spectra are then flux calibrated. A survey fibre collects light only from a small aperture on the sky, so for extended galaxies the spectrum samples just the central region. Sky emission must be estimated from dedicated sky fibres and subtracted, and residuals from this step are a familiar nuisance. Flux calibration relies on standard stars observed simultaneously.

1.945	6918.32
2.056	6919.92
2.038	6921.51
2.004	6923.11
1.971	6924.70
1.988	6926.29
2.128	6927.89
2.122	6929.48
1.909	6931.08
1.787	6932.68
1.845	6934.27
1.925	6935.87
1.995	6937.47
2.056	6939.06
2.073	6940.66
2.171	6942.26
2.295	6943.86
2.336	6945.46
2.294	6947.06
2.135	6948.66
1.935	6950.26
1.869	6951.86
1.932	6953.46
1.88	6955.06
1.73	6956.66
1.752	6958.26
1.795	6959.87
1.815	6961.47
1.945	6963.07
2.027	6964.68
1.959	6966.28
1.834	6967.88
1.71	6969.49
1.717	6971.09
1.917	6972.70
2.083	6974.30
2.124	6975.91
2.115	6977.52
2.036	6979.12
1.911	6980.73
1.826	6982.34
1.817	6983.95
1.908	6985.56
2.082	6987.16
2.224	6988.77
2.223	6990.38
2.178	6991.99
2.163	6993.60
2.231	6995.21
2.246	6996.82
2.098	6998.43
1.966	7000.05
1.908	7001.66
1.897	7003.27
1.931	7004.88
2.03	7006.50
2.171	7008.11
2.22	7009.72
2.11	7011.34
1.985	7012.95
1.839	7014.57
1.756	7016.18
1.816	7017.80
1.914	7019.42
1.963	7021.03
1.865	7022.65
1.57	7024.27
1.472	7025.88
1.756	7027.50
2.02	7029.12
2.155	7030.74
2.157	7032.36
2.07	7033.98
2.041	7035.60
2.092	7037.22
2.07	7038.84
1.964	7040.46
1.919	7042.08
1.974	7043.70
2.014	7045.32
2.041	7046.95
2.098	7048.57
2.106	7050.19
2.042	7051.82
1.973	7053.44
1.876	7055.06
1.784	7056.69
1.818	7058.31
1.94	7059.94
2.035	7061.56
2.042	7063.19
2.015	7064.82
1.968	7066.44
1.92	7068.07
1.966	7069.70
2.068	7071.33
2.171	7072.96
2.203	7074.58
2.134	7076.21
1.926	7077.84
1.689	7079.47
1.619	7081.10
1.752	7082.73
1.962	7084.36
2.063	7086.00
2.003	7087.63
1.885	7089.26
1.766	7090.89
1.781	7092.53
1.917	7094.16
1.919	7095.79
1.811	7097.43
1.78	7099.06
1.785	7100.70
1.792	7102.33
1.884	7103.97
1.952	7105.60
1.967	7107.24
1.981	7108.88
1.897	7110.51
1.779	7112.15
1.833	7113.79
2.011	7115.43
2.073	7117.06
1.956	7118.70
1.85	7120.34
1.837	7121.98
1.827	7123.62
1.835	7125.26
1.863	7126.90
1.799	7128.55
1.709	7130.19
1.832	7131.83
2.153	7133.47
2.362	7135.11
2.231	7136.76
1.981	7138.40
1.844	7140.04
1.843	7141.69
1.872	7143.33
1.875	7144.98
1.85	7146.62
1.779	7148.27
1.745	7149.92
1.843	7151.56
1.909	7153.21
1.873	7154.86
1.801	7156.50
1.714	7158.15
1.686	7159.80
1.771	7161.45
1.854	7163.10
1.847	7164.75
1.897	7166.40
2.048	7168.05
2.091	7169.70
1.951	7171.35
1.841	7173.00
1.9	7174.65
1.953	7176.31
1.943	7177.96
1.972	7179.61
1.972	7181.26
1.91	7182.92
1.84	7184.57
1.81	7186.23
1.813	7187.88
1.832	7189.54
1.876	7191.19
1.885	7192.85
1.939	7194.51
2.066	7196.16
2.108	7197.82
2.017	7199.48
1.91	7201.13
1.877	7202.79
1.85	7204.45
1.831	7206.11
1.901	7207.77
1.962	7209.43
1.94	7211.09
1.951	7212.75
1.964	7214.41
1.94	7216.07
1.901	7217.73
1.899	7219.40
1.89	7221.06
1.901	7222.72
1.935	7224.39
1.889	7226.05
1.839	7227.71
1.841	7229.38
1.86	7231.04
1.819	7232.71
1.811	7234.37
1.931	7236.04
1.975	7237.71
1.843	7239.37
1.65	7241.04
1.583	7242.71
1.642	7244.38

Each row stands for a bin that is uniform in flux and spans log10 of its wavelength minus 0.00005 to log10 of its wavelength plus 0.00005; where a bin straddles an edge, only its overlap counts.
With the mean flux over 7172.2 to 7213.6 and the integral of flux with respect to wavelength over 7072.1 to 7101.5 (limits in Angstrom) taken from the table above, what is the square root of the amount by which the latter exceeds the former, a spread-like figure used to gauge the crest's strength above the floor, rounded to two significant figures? 7.3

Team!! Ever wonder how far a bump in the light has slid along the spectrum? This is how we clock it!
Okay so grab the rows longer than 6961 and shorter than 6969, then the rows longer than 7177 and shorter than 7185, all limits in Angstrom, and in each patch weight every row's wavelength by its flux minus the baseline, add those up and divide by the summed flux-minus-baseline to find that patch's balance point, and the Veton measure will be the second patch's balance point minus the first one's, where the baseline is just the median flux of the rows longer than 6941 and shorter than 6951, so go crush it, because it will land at 216.9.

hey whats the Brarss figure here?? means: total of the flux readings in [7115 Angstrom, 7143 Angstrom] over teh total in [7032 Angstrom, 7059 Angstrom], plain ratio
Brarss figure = 0.970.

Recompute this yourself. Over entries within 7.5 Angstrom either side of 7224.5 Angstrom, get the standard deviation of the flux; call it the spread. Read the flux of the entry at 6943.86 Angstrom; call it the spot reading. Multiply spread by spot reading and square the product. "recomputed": 0.005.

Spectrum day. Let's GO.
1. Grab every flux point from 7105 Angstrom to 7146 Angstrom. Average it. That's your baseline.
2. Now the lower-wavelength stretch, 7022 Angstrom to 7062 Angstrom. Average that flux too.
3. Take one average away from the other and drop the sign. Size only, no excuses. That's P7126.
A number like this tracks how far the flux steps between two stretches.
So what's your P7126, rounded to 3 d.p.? 0.028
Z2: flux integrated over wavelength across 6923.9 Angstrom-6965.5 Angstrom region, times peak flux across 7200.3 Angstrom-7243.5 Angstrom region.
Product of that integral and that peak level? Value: 163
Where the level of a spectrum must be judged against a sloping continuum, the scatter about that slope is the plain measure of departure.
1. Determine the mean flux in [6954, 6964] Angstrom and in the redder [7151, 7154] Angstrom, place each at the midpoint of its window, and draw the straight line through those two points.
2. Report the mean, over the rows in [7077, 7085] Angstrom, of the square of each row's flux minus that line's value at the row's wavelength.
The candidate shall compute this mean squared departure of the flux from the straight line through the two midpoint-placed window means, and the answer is 0.02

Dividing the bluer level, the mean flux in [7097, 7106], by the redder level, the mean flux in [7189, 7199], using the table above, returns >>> 0.94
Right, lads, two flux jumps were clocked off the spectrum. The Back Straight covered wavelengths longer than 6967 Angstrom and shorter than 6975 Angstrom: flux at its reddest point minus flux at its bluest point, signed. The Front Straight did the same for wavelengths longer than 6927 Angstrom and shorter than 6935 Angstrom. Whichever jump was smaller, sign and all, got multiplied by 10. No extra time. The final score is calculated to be -3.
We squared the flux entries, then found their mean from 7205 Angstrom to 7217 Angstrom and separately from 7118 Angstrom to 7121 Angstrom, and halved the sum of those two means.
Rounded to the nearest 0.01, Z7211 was 3.67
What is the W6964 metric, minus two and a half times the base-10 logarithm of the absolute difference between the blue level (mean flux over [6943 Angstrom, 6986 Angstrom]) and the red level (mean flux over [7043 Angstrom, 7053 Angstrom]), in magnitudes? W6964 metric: 2.6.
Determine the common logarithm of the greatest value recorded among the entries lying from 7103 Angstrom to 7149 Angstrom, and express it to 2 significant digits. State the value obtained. 0.37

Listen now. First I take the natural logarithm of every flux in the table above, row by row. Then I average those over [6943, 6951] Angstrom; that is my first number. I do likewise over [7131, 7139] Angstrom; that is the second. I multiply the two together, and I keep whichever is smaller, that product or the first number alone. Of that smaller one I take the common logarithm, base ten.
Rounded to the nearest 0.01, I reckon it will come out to -0.23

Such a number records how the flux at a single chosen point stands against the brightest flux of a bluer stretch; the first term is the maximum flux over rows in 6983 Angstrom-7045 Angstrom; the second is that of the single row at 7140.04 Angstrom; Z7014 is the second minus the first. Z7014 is -0.4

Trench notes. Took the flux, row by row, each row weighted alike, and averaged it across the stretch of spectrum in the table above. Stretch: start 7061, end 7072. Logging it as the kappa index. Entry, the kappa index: 2.00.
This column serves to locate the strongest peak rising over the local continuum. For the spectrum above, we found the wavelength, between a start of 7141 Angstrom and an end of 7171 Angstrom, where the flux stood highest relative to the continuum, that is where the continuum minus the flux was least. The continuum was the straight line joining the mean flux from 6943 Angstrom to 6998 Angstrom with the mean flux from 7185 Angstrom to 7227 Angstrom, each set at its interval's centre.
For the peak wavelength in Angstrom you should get 7169.70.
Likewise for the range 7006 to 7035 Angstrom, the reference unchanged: 7009.72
